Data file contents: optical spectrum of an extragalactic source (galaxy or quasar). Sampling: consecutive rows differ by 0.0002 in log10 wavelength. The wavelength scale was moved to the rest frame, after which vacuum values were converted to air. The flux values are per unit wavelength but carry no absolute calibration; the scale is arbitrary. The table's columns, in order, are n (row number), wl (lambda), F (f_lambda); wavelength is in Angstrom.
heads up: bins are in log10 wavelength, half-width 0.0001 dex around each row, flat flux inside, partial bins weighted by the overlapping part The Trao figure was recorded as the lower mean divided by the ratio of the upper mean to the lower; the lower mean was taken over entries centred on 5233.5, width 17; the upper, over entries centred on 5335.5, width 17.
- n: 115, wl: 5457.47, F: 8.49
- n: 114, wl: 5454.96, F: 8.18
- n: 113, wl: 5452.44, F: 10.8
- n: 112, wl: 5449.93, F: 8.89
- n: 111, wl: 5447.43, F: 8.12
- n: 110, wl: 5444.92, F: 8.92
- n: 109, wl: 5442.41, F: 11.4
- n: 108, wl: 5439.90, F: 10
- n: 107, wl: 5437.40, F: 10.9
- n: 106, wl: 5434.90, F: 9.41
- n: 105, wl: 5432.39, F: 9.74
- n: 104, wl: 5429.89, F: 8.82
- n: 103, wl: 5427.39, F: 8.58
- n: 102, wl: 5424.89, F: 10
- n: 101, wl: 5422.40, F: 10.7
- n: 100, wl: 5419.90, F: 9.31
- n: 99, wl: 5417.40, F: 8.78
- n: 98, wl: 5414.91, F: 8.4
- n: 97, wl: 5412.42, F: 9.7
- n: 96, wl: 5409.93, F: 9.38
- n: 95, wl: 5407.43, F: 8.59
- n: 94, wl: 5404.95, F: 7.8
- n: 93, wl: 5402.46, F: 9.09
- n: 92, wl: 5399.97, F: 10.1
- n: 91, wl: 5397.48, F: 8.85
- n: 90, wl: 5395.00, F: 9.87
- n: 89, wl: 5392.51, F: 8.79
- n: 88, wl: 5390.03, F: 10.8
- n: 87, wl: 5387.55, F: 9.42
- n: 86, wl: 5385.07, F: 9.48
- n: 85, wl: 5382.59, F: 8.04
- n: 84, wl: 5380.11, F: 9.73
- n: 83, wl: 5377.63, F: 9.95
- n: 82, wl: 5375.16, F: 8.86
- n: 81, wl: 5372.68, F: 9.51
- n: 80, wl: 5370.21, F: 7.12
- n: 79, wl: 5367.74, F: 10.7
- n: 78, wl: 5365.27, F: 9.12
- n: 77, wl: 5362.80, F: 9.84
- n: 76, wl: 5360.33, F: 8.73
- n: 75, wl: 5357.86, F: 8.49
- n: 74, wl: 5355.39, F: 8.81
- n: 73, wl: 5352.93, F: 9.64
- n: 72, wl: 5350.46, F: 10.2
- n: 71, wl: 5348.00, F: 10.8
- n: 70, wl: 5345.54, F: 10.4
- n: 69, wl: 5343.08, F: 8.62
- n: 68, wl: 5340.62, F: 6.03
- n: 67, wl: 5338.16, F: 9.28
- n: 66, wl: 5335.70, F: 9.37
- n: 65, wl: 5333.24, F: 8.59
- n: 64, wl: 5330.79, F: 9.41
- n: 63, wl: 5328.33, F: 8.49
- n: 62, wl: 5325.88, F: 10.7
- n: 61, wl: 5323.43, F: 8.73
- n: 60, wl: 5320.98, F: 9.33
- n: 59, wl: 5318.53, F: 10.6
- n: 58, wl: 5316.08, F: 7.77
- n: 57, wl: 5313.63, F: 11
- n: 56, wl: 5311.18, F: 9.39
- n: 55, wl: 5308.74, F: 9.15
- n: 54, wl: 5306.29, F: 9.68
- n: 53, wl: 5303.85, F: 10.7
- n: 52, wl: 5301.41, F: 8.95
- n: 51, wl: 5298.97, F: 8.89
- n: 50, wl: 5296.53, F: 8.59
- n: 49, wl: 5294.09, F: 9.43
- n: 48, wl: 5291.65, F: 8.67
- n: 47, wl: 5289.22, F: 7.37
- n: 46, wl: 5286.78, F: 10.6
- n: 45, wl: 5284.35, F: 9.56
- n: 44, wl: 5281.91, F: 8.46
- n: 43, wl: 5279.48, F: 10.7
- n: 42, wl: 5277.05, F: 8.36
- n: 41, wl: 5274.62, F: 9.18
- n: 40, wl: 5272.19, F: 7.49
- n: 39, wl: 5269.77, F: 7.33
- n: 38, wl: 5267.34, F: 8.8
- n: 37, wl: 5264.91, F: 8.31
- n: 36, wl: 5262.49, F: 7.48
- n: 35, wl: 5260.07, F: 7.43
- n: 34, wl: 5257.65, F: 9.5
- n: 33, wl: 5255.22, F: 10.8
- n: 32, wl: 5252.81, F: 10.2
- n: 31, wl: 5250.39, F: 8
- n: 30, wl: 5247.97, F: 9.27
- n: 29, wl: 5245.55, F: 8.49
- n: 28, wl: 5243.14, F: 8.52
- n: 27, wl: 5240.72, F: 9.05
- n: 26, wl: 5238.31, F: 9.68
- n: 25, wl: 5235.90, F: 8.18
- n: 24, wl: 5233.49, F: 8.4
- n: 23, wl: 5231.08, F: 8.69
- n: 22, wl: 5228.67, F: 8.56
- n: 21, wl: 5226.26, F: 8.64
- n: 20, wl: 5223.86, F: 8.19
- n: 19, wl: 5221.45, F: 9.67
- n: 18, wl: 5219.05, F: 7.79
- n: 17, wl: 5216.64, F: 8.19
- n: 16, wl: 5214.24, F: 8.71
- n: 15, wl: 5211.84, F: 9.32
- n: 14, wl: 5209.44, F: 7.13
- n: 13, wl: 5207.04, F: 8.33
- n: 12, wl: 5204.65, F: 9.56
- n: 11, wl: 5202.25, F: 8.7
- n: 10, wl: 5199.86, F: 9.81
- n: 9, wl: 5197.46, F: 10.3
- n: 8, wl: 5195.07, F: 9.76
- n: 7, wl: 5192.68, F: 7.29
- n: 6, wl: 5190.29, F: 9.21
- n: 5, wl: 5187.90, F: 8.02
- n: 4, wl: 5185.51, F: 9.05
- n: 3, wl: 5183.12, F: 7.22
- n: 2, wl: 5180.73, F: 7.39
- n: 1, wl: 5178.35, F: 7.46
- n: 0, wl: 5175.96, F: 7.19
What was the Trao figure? 8.9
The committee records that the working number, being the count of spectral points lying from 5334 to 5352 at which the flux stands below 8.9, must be 2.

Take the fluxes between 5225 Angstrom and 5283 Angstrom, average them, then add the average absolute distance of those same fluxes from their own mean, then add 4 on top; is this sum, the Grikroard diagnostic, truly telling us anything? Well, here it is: 13.4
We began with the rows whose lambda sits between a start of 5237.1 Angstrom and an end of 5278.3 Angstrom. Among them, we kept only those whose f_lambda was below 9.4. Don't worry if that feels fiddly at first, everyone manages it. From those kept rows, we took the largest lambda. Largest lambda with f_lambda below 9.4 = 5277.05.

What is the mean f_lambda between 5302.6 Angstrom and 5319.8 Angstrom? 9.8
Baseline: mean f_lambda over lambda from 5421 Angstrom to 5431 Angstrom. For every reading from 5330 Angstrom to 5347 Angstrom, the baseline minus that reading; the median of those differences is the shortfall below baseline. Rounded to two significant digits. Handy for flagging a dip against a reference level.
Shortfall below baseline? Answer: 0.25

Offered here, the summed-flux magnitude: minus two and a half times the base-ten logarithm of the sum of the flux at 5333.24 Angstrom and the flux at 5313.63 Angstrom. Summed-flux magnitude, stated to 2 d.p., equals -3.23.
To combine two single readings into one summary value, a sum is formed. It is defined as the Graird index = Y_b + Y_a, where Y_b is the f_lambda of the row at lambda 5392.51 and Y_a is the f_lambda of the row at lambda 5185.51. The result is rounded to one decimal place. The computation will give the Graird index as 17.8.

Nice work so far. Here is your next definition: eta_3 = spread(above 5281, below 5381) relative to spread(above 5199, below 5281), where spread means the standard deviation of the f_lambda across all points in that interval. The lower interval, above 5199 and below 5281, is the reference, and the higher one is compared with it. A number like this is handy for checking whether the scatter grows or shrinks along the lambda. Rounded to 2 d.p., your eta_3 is 1.15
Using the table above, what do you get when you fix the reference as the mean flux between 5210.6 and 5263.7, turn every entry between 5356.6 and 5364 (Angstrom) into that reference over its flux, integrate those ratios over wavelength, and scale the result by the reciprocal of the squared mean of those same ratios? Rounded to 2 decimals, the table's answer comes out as 7.59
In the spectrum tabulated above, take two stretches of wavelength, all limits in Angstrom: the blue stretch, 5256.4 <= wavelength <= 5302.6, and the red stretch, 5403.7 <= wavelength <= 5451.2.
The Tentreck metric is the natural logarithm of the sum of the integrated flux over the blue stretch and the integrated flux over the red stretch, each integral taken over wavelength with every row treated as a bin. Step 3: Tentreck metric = 6.7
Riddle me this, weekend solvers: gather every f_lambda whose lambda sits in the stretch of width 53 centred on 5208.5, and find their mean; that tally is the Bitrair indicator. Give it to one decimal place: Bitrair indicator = 8.7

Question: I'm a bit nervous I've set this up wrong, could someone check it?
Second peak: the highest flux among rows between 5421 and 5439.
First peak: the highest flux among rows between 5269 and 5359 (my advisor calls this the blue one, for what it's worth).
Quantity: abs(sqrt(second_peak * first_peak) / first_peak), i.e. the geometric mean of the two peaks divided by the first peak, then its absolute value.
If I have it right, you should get 0.995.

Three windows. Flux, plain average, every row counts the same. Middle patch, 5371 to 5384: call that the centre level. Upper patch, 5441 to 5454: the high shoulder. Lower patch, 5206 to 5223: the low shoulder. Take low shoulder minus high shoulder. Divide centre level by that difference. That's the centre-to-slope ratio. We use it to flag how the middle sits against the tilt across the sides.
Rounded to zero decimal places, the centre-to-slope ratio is -8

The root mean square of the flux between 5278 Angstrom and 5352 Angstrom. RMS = 9.4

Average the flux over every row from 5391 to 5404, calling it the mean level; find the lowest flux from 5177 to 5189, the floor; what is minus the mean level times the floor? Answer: -67.4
